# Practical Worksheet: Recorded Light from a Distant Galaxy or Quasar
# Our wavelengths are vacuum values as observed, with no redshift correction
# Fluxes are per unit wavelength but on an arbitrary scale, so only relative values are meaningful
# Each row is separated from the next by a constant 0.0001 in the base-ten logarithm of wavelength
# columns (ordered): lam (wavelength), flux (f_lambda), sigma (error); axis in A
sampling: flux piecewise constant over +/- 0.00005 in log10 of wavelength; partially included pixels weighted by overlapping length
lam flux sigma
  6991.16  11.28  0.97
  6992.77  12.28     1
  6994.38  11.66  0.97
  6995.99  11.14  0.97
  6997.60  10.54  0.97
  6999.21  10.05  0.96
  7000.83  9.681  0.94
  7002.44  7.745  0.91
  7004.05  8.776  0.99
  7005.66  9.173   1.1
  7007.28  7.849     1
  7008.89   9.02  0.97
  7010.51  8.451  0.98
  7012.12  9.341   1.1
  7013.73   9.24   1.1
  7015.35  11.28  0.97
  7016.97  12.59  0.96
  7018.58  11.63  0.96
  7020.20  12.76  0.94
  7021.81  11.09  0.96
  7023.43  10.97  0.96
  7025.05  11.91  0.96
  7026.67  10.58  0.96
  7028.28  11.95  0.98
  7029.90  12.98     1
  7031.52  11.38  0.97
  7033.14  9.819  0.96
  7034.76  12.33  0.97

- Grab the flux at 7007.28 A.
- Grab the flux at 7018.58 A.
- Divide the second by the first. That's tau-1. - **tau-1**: 1.48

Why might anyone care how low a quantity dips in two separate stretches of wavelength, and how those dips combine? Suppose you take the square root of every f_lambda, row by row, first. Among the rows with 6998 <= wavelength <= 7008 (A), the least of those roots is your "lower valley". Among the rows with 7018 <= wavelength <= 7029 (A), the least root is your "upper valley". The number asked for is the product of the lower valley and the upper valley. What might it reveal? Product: 9.1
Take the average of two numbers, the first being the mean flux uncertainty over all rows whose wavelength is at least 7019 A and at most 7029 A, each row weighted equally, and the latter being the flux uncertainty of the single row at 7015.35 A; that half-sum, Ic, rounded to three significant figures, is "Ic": 0.965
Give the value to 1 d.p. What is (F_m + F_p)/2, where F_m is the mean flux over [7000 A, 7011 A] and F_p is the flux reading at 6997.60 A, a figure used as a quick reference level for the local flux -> 9.6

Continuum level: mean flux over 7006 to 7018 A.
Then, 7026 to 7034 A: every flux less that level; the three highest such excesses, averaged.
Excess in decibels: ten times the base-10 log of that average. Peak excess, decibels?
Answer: 3.8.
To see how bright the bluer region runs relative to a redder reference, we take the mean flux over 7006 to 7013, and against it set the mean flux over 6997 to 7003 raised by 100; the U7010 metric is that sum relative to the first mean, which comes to 12.6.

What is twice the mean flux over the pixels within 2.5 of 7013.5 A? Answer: 20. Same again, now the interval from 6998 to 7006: 18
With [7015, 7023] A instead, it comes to 24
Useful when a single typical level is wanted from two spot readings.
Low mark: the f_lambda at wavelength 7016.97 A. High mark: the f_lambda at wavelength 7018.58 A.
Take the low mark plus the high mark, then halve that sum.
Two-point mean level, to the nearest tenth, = 12.1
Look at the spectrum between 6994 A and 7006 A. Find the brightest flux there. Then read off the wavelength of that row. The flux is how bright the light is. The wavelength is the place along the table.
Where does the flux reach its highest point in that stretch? 6994.38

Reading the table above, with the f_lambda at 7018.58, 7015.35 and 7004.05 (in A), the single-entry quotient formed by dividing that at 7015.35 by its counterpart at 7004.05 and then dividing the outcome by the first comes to 0.11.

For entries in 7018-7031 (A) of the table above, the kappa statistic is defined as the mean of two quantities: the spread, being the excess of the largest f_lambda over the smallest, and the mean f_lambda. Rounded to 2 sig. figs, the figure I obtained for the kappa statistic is 7.1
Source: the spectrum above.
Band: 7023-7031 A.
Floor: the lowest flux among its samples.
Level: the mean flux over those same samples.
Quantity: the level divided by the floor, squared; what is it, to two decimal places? 1.22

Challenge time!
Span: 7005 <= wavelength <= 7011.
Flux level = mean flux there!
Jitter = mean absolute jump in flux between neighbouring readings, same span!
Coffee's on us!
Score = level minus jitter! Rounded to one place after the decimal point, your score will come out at 7.6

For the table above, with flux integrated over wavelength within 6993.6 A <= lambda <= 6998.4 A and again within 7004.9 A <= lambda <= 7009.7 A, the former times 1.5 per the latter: 1.92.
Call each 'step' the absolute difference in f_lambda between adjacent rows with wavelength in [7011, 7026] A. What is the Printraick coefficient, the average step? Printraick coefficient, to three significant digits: 1.03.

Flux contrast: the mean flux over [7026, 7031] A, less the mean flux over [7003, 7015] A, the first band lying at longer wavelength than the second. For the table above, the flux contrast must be 3.0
